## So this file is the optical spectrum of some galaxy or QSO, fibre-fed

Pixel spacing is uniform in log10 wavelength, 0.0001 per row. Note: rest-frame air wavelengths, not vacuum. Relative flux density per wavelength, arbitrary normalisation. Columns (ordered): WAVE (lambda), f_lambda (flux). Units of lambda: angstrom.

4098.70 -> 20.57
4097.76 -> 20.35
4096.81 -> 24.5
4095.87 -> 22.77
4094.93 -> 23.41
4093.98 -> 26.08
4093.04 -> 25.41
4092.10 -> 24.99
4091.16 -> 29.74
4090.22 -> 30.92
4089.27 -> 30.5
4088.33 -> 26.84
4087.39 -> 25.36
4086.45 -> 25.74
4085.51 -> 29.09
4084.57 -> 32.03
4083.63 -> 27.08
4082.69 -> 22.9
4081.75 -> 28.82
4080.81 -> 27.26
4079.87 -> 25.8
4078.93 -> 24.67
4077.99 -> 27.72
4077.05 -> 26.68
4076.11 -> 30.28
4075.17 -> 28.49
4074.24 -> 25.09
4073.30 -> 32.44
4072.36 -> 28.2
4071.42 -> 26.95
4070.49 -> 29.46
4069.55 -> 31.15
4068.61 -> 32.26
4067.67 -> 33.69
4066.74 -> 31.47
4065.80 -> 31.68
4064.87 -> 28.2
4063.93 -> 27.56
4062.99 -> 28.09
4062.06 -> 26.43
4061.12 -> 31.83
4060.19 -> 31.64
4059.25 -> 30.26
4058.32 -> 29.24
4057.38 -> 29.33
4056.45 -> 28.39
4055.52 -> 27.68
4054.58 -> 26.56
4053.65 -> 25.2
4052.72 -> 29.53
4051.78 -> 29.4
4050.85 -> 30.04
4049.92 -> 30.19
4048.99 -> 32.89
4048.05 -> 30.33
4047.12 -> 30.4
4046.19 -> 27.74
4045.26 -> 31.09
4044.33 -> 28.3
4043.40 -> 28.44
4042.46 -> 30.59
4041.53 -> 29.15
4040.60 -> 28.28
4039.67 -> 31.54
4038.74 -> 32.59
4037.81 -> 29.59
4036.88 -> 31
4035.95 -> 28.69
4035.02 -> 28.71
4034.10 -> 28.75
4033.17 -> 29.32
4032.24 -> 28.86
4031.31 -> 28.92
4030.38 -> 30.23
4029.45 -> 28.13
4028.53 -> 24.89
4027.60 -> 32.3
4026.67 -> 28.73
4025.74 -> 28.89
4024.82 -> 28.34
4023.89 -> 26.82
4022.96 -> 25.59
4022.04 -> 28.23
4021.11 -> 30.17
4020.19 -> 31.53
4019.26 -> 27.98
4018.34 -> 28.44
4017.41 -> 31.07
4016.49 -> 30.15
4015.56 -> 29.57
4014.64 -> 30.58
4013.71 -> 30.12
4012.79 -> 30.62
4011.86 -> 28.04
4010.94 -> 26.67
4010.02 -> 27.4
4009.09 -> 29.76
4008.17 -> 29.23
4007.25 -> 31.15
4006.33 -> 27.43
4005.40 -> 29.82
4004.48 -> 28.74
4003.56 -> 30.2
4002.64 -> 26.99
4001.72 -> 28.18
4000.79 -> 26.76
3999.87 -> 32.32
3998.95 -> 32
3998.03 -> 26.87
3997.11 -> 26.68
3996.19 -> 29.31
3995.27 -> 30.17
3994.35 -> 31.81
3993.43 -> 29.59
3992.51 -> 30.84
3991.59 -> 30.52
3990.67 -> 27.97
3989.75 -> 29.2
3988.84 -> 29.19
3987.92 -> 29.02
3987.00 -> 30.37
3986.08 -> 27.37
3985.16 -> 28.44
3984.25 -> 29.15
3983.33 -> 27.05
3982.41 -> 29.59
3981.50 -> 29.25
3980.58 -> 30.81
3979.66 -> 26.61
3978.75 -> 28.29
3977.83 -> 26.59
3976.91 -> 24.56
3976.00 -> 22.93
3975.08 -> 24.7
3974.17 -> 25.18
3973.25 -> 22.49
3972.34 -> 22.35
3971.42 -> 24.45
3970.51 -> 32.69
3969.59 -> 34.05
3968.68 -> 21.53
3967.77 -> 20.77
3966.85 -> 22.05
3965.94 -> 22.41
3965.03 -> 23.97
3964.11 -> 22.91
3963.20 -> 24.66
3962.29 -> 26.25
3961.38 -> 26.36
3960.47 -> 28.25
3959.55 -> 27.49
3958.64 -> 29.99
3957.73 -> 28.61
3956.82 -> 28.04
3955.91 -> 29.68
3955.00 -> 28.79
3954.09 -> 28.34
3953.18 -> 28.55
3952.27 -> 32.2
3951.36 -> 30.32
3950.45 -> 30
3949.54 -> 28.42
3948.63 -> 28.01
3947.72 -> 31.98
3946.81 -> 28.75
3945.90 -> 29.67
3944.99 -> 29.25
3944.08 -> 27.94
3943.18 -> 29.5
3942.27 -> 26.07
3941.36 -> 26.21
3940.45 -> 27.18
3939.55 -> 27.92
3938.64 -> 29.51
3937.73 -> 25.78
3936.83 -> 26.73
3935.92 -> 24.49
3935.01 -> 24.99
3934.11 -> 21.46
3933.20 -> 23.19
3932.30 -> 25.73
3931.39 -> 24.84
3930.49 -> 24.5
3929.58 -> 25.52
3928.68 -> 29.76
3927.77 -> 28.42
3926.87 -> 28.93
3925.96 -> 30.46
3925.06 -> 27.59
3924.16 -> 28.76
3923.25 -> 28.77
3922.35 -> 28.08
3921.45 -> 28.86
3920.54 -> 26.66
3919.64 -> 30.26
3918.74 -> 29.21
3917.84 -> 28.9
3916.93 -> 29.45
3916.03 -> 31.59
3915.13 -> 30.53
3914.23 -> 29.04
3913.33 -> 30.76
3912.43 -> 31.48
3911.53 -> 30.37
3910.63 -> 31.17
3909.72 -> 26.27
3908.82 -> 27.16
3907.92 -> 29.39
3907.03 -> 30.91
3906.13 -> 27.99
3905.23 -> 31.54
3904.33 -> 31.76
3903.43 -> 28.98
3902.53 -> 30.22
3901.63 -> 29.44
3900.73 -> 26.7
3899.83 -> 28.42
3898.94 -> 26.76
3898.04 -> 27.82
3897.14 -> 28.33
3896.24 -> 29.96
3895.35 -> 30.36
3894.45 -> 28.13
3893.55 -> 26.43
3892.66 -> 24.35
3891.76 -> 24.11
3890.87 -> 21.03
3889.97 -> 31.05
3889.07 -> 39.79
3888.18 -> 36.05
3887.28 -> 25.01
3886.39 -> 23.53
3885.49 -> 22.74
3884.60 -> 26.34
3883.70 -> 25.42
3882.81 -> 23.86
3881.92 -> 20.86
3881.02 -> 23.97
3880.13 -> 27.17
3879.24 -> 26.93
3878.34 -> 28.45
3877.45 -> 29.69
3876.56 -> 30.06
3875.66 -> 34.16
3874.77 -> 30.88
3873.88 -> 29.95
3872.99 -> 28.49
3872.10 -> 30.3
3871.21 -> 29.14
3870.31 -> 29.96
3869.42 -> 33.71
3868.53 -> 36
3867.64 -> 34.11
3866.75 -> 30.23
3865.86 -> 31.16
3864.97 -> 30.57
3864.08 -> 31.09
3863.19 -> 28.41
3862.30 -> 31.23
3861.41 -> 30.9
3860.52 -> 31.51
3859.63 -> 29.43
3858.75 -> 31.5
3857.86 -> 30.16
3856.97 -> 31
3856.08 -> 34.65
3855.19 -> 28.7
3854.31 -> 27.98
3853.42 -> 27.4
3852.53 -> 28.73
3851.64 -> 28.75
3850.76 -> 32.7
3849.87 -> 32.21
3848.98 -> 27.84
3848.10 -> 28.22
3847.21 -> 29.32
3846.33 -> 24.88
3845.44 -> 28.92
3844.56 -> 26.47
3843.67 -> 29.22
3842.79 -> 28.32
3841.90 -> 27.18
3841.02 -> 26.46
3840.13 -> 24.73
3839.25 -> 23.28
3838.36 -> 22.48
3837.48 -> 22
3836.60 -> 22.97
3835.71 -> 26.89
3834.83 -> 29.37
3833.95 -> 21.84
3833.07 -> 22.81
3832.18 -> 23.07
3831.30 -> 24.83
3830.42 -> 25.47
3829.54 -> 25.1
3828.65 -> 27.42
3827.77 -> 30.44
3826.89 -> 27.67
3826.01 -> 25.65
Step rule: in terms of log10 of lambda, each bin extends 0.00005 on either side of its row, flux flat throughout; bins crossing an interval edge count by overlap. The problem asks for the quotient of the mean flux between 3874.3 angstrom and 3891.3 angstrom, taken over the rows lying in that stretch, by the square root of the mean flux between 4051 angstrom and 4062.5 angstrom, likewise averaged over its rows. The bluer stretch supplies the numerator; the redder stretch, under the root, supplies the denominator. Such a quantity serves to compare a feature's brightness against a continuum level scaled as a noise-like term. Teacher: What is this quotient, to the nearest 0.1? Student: 5.2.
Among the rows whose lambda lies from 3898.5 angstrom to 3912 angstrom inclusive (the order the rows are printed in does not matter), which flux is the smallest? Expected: 26.27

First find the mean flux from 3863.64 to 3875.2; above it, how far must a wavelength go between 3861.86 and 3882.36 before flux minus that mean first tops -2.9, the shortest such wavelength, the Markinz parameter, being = 3862.30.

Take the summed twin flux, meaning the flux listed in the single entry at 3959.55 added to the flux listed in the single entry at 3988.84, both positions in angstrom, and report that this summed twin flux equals 56.7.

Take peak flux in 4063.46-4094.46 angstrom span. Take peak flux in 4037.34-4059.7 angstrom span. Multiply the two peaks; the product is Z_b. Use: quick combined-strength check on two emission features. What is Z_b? 1108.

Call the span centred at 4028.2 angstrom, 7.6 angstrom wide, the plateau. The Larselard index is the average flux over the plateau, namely 28.8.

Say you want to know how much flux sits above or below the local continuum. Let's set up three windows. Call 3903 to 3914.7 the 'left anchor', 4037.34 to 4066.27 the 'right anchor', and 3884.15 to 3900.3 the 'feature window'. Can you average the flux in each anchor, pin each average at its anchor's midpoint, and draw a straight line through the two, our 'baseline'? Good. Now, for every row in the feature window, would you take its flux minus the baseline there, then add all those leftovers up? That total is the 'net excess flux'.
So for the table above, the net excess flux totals -36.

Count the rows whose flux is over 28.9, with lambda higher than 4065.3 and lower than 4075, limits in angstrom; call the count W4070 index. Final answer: 7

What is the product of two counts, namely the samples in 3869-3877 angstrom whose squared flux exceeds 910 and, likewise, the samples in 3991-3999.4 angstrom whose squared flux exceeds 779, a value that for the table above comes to 28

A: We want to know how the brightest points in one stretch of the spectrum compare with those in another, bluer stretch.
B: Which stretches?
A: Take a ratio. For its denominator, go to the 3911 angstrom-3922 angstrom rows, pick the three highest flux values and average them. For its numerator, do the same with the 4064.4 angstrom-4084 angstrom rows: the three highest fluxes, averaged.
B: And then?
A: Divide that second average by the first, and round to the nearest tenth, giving 1.0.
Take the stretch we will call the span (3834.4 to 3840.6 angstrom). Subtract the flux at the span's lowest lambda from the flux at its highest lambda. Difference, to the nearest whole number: -5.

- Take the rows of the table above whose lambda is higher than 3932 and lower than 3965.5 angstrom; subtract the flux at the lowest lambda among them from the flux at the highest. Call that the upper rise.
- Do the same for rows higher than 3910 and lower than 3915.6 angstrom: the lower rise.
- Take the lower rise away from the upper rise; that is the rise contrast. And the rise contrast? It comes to -1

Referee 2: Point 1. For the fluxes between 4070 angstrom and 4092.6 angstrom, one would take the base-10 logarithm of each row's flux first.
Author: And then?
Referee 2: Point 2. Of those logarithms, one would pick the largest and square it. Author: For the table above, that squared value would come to 2.28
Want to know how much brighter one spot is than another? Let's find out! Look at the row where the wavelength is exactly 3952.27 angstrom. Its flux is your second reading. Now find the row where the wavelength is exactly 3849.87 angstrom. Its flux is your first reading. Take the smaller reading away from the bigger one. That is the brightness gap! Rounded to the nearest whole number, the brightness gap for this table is 0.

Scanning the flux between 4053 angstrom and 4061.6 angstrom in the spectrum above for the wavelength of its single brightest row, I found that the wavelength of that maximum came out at 4061.12 angstrom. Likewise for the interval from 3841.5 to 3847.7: 3847.21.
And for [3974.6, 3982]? 3980.58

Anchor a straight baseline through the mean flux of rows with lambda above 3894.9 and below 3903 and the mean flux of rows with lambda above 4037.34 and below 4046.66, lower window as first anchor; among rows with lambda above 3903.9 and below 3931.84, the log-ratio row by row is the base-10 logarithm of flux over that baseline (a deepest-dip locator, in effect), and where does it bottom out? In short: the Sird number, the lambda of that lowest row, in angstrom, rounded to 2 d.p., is 3930.49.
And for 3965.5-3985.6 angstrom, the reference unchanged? 3967.77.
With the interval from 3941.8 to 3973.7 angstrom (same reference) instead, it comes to 3967.77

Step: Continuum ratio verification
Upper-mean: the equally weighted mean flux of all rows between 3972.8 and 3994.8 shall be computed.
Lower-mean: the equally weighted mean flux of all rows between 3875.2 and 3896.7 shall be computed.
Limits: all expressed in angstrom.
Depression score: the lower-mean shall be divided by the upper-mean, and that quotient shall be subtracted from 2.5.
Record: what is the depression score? 1.52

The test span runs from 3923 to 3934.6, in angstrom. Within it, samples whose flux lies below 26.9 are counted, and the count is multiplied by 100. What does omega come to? 600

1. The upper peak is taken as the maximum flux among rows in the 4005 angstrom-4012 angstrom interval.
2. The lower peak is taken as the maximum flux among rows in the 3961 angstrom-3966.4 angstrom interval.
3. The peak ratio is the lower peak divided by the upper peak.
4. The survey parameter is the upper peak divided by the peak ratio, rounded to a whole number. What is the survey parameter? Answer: 37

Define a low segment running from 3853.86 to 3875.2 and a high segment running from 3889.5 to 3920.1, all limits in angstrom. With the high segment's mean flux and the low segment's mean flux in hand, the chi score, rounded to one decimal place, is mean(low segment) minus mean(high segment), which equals 2.1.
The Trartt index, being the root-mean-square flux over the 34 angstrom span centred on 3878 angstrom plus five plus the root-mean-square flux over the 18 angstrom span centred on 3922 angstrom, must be 63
